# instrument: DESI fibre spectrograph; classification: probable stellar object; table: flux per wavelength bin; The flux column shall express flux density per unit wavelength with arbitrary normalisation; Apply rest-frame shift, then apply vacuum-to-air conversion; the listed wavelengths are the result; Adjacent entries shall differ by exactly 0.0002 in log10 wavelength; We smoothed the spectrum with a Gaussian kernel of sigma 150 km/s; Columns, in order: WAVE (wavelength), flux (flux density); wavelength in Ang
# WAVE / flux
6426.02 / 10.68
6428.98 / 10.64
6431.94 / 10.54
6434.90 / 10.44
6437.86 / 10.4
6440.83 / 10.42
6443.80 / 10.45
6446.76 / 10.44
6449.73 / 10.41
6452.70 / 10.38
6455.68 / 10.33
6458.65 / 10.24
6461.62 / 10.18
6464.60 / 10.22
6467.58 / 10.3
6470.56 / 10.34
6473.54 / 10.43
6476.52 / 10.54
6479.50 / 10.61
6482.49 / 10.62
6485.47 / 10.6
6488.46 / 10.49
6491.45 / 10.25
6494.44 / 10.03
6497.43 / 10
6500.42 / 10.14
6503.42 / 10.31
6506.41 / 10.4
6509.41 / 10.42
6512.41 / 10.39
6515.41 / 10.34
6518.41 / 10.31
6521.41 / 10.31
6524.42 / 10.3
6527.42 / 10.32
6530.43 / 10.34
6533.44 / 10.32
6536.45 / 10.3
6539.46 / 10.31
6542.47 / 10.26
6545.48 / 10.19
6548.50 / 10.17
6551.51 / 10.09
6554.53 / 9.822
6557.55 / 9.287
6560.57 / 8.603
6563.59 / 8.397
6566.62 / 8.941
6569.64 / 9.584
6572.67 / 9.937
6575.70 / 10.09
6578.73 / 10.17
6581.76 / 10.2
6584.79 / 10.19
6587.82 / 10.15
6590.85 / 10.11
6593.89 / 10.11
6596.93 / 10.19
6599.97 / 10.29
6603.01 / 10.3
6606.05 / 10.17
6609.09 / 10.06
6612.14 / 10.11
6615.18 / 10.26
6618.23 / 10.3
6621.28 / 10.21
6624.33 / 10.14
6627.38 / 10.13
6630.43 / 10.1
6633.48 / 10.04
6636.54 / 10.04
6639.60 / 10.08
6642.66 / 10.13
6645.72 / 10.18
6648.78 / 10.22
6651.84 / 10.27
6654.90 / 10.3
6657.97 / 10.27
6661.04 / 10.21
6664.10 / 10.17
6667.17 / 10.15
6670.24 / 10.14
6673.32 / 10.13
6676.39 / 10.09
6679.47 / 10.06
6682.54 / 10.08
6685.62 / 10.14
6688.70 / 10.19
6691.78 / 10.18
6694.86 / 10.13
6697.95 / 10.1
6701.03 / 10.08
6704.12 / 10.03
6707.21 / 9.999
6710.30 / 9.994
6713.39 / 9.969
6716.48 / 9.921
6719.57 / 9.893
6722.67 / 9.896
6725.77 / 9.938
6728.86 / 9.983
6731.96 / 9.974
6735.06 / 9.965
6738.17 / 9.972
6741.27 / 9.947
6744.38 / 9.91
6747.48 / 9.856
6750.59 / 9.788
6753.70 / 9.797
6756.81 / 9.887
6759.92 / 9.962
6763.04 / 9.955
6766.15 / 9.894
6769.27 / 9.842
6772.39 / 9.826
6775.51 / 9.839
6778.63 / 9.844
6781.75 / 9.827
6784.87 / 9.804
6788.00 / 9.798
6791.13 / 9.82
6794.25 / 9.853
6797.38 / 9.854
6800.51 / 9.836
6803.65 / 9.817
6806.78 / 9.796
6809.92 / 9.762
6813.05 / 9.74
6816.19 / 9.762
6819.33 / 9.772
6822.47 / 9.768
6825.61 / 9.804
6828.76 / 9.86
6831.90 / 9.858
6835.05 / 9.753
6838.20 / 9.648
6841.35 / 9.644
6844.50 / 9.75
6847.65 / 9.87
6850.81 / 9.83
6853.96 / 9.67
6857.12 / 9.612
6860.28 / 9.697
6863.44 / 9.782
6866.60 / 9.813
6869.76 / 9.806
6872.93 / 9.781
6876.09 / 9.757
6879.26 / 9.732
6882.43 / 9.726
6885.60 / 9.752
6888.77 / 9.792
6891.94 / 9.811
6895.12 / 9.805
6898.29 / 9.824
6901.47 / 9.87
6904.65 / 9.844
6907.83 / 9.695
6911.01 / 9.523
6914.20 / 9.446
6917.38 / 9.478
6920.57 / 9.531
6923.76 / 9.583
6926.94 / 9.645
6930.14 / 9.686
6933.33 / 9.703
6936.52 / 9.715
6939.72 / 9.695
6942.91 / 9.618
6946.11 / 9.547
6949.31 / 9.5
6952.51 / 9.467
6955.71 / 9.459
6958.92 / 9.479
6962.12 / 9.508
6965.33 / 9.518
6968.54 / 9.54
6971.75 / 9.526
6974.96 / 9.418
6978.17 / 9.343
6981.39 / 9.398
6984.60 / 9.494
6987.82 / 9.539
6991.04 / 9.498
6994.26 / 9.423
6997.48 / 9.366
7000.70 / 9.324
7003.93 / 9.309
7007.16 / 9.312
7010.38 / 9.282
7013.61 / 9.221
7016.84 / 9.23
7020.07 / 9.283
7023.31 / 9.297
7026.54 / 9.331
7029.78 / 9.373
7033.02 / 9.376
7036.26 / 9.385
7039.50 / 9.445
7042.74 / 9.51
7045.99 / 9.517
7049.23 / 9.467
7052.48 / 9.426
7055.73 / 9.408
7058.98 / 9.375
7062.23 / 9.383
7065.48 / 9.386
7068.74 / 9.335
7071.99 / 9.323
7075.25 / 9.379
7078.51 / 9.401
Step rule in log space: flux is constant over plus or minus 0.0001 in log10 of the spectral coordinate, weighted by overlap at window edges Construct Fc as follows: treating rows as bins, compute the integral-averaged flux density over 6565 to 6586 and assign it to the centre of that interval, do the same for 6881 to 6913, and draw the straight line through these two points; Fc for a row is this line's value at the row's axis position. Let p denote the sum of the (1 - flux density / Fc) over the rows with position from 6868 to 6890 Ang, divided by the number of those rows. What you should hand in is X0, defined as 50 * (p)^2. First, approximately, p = 0.00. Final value 0.000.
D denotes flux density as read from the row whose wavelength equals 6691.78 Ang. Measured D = 10.18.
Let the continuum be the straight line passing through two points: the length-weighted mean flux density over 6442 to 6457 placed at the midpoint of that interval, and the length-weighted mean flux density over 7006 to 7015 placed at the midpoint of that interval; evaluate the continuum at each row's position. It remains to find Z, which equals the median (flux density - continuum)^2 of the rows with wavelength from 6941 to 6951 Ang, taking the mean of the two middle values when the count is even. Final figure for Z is 0.020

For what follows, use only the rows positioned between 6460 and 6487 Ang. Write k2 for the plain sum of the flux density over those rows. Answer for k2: 94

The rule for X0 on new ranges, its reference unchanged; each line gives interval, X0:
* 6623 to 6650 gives 0.040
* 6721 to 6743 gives 0.011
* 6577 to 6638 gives 0.051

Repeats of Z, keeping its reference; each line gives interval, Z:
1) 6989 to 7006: 0.004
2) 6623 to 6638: 0.004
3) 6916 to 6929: 0.011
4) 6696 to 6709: 0.026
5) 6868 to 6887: 0.047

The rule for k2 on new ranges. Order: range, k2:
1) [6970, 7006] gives 104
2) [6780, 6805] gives 79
